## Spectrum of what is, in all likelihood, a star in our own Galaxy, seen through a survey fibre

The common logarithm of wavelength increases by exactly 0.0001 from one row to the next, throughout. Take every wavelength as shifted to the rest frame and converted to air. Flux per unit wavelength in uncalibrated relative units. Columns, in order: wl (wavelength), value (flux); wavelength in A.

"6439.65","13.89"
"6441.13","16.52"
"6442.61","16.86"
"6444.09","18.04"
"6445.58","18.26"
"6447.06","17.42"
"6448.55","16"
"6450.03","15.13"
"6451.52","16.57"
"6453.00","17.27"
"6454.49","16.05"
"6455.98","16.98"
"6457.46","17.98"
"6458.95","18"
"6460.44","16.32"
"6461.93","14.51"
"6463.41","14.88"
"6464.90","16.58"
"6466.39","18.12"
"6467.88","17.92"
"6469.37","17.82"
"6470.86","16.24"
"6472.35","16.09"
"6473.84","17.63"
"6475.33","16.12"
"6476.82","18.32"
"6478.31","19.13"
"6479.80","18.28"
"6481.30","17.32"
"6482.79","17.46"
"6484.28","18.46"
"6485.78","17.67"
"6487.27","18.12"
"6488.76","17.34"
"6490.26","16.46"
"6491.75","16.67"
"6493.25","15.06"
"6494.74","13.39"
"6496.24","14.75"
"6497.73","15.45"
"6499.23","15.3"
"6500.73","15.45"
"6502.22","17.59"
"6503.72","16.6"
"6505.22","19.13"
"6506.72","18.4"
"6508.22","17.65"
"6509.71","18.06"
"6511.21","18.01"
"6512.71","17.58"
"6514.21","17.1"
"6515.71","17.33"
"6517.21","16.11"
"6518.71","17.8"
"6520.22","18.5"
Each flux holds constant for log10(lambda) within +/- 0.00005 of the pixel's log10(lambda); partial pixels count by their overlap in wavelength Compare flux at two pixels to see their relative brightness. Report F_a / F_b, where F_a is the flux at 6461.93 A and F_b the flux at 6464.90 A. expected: 0.88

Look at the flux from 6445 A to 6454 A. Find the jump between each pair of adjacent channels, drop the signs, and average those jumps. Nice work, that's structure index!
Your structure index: 1.1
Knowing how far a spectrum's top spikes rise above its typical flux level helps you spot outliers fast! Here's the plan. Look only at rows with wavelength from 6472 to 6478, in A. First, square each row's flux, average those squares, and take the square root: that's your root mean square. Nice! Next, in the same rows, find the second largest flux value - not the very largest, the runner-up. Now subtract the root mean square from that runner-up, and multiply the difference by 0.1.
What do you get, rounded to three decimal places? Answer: 0.056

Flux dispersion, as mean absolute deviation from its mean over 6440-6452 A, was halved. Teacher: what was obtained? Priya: 0.40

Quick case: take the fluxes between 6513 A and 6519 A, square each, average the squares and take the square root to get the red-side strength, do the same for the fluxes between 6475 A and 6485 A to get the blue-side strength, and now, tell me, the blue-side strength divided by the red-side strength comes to 1.05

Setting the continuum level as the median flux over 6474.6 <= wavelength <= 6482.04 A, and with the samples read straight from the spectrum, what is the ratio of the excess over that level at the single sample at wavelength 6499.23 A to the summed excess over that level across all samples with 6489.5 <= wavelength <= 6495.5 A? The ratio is 0.3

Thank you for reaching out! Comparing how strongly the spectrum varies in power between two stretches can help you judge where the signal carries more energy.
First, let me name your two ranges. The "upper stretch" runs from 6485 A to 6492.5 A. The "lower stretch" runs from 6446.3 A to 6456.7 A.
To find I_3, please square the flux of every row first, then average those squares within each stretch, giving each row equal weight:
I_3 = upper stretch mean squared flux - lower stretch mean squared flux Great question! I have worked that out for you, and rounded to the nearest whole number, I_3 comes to 26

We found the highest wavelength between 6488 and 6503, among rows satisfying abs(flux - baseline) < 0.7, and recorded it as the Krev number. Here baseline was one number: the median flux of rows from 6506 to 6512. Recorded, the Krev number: 6502.22 A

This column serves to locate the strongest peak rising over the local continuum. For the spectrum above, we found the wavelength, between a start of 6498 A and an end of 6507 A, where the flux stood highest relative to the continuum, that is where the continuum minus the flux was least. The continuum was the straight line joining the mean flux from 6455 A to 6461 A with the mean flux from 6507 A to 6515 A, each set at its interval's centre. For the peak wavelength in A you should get 6505.22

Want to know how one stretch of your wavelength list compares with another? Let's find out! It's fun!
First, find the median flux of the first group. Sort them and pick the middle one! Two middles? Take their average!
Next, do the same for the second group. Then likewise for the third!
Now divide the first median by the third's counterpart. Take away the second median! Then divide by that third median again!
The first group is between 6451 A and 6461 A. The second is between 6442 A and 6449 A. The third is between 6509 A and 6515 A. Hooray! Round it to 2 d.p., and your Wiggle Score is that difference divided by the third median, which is -0.93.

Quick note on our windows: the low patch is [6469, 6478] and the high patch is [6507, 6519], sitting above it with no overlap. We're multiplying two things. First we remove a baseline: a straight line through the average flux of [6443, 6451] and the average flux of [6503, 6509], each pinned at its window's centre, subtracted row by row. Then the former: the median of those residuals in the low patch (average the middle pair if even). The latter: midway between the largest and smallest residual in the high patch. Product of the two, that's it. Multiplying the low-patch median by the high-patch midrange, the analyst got 0.4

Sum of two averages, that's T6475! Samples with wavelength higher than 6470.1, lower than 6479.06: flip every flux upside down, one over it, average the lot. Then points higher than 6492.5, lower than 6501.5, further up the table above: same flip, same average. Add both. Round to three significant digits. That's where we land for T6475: 0.126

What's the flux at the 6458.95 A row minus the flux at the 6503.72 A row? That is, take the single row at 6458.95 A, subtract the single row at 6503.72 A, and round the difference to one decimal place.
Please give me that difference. 1.4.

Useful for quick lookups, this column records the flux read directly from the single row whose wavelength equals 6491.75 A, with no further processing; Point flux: 16.67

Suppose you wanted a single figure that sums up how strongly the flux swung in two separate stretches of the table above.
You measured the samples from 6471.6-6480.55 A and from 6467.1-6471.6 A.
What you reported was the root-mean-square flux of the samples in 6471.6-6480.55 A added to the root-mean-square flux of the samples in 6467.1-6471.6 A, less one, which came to 34.0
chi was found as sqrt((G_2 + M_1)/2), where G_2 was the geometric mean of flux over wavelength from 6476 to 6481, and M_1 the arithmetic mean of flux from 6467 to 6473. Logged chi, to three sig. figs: 4.22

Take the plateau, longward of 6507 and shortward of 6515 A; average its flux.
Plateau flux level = 17.7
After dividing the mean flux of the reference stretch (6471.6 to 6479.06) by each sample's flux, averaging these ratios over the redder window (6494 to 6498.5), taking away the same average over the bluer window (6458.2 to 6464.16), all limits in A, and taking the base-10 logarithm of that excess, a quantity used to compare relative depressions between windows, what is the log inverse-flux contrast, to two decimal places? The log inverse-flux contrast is -0.99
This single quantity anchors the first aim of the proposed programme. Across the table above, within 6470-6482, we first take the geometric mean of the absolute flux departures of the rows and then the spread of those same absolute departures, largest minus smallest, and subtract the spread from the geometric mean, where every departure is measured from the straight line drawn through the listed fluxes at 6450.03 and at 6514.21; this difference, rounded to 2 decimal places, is -1.92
